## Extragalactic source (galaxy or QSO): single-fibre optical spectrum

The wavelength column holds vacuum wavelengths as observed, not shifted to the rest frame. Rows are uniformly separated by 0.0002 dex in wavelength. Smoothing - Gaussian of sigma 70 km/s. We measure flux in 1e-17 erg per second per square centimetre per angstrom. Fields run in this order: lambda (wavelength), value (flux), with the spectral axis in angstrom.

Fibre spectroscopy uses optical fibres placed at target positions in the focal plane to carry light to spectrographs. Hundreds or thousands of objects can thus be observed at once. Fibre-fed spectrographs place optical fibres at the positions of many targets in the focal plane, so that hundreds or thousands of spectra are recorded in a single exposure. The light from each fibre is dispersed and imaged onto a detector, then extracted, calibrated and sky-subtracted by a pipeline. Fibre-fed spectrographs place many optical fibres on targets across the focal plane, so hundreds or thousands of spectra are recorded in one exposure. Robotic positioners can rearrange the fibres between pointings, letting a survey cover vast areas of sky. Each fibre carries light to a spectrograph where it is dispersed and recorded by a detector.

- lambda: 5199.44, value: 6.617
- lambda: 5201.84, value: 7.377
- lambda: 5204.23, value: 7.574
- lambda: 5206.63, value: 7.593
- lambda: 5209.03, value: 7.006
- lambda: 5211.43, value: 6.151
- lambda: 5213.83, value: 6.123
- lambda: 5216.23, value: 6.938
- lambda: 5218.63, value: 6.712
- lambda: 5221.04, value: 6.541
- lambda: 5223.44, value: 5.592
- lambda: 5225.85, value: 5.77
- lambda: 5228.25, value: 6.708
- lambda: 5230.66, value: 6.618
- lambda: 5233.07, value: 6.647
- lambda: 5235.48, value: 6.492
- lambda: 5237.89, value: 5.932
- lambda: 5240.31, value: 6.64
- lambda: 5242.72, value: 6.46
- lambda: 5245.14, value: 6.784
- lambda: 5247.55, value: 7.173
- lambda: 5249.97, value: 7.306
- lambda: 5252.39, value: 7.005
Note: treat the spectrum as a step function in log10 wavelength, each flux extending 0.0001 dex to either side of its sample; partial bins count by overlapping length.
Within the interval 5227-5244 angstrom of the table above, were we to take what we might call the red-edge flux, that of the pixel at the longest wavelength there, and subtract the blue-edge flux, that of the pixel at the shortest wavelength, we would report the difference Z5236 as -0.25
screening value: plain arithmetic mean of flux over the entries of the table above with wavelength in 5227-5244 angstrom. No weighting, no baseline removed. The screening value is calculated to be 6.50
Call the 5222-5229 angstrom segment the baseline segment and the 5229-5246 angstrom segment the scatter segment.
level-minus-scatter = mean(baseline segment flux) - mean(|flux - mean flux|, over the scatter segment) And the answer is 5.8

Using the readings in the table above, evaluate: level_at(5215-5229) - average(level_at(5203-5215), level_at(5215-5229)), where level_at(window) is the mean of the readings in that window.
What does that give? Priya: -0.26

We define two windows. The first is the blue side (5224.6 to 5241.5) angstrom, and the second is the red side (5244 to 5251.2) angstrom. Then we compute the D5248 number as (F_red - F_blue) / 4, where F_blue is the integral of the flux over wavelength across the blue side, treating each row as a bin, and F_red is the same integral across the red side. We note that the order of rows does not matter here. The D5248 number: -14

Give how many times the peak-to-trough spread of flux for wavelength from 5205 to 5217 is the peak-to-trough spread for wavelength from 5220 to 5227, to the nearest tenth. 1.5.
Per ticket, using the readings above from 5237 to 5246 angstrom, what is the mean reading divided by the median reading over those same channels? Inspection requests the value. 0.985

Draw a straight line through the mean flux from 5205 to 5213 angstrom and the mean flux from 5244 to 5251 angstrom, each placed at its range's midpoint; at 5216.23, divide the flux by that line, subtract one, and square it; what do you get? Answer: 0.0000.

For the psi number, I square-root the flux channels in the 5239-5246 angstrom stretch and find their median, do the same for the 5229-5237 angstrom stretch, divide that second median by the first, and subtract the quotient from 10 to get 9.00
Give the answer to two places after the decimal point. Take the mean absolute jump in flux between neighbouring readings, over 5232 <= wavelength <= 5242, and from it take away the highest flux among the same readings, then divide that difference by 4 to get -1.54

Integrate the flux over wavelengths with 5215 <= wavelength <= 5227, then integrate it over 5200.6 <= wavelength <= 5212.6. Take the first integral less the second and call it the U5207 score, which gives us -10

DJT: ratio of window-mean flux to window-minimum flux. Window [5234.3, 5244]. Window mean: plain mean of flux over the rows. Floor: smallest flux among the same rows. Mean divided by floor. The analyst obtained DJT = 1.08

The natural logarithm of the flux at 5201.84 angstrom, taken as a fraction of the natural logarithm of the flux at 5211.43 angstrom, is 1.10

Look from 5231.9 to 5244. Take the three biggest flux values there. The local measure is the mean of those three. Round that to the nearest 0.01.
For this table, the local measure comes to 6.59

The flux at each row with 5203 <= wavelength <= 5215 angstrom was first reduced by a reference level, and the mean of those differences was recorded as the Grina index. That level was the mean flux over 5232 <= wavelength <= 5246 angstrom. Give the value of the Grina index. 0.4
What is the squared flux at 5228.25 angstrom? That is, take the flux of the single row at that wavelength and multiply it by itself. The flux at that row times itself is 45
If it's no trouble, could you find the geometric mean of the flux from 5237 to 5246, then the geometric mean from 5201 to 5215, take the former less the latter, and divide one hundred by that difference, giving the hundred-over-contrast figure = -201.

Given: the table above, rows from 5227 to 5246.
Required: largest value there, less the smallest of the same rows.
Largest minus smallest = 0.85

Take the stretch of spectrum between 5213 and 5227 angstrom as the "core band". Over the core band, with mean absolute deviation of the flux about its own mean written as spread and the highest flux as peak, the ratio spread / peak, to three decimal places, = 0.065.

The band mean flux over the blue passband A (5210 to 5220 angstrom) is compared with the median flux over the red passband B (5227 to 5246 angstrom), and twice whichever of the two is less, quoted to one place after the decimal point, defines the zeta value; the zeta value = 13.0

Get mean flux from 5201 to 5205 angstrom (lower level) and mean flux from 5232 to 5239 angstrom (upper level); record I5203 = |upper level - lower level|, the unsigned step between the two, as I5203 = 1.1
